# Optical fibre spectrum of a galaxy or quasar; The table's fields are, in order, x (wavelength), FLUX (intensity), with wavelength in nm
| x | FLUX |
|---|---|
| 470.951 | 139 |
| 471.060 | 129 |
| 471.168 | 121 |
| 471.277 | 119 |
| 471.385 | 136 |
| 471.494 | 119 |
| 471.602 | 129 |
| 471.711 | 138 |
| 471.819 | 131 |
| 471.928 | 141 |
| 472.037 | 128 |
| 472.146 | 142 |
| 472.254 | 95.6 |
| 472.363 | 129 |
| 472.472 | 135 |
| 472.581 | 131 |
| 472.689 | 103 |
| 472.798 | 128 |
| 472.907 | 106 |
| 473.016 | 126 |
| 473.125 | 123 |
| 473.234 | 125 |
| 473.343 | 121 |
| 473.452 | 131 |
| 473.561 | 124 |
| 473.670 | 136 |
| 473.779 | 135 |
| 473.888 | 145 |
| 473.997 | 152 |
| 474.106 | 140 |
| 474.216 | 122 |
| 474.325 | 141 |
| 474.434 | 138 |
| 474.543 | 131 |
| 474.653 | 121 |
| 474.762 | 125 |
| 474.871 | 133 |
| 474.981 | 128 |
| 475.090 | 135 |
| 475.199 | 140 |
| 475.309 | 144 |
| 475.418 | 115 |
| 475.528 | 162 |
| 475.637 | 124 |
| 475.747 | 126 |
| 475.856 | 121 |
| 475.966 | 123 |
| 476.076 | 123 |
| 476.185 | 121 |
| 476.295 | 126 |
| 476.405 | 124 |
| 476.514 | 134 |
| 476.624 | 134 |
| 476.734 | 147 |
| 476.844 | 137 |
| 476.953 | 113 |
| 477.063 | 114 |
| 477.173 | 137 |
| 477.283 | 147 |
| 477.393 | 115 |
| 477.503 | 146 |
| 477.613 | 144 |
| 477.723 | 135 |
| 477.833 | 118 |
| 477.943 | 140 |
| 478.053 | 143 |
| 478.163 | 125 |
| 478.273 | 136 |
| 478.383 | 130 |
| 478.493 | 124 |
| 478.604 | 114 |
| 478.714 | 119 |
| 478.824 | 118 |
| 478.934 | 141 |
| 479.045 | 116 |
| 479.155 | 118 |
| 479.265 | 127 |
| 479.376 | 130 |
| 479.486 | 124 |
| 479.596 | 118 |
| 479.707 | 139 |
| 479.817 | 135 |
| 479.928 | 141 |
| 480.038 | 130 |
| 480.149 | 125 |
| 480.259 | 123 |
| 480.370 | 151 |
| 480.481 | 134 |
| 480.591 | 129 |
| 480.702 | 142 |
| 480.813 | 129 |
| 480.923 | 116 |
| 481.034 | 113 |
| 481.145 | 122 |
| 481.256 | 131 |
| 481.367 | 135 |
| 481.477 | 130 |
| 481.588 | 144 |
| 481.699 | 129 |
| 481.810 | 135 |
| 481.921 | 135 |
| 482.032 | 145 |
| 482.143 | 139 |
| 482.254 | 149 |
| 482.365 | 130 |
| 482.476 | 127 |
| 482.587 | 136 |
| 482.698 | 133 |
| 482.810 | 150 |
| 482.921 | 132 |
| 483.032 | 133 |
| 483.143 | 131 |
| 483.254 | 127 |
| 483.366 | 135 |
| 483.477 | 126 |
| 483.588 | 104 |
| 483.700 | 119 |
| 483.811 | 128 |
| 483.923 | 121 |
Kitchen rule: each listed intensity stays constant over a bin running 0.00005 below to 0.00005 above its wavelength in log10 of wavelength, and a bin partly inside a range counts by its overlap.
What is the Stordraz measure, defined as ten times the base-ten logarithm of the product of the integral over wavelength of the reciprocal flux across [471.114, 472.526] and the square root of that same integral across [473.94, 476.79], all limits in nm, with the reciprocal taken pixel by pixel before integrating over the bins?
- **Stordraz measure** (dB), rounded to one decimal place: -27.8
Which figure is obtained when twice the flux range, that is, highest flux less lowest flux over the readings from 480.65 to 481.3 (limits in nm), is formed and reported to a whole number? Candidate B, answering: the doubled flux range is 58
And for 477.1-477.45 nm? 64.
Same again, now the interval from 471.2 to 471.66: 34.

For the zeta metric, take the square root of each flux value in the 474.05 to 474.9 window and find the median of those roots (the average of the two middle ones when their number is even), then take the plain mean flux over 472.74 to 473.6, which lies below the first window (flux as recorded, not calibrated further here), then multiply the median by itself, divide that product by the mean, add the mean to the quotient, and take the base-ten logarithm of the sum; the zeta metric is 2.09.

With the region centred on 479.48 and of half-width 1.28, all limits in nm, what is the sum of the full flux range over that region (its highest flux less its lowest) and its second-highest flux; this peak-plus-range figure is 179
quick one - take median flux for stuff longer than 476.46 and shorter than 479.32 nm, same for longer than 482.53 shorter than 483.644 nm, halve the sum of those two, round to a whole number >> 132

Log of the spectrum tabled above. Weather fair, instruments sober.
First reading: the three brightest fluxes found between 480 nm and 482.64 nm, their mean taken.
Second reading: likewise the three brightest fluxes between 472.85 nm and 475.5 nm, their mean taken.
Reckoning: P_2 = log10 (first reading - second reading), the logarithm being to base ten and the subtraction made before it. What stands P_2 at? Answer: 0.1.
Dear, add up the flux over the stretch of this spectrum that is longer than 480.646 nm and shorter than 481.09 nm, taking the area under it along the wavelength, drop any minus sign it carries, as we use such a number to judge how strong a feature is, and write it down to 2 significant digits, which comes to 55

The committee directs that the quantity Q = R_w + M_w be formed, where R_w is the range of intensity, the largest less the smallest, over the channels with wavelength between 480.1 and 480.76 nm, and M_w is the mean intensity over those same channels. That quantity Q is 162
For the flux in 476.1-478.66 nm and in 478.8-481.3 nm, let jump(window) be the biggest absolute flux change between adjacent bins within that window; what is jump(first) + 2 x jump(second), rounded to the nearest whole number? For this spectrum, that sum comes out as 88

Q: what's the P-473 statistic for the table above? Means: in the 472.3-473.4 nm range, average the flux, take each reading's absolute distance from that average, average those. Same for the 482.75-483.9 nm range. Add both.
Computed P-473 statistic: 15.3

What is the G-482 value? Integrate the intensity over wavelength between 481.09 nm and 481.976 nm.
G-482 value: 118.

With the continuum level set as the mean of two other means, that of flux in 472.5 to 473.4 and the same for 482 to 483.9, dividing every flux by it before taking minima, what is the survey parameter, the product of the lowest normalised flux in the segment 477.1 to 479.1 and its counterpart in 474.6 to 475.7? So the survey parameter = 0.823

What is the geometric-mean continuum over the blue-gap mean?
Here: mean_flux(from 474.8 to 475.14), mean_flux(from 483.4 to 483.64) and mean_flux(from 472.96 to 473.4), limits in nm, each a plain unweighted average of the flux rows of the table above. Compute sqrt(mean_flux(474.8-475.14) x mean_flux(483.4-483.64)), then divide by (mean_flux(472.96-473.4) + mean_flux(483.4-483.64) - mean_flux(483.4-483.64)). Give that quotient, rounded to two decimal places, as 1.00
